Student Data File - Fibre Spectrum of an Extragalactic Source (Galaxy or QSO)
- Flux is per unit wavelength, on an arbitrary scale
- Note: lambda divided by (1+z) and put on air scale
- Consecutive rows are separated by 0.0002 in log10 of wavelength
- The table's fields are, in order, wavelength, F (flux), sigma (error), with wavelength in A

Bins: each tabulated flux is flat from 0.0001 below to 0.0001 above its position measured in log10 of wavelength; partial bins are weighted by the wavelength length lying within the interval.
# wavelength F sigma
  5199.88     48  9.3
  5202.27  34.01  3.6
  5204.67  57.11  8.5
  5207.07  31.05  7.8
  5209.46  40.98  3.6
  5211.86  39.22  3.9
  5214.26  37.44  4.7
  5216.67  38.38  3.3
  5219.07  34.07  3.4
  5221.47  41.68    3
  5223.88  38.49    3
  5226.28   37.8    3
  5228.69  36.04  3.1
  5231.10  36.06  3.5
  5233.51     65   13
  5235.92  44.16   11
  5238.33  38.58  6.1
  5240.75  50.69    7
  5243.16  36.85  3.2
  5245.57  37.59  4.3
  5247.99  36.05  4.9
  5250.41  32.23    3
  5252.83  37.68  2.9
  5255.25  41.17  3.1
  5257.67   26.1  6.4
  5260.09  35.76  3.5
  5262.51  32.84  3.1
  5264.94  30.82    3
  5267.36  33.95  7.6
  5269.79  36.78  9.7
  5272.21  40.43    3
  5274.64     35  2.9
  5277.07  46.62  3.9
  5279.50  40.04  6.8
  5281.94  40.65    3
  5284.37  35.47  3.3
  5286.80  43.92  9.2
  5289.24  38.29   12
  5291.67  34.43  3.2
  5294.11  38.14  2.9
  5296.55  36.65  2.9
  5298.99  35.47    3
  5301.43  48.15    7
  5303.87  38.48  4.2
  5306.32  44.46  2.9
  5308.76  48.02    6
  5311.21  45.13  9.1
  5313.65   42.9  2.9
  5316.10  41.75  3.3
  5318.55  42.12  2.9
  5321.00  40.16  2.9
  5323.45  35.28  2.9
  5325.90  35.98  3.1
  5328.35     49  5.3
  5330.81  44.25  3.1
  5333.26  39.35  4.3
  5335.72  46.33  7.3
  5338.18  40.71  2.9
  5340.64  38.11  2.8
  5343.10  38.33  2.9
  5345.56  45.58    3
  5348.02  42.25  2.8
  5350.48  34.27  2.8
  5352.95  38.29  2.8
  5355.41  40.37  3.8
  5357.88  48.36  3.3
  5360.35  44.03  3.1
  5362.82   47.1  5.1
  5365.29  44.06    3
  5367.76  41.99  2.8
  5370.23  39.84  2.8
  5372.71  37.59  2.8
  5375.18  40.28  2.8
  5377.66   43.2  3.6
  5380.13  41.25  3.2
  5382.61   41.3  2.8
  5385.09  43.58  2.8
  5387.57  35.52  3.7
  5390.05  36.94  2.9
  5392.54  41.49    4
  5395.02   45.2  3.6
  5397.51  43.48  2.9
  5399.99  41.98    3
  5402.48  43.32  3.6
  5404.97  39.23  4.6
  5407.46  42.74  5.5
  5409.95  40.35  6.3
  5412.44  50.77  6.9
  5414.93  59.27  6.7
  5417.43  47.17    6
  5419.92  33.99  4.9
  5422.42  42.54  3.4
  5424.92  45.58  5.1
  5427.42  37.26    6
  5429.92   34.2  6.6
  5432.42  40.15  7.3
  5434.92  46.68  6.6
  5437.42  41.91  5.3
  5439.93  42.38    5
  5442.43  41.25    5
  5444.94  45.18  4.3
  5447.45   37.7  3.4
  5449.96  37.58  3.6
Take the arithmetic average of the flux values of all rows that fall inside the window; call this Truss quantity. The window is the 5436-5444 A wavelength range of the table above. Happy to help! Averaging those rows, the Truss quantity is 42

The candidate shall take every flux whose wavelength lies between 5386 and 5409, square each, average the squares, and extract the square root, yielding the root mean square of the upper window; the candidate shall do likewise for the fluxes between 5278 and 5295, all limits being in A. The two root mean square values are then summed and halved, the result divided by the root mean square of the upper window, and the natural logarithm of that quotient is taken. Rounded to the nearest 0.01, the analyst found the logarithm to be -0.03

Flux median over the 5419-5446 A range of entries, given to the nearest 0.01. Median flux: 41.91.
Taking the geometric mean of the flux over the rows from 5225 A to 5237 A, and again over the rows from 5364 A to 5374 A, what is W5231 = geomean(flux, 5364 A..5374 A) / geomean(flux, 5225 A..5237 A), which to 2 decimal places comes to 0.96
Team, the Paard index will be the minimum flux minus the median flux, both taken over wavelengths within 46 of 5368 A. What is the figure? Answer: -7.2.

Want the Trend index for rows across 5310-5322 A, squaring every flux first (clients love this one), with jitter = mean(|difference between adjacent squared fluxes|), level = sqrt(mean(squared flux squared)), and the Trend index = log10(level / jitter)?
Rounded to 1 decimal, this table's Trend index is 1.2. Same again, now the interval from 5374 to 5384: 1.1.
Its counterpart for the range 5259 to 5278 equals 0.6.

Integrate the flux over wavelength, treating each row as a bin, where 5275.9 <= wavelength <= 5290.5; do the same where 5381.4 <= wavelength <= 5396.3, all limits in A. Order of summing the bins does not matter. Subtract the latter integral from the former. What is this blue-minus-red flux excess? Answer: -10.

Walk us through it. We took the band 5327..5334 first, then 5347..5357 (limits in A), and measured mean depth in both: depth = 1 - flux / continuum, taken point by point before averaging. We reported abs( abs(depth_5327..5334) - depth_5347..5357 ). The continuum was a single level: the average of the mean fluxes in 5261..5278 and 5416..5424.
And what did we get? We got 0.13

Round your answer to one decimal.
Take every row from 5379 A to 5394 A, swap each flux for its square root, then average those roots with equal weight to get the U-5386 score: 6.3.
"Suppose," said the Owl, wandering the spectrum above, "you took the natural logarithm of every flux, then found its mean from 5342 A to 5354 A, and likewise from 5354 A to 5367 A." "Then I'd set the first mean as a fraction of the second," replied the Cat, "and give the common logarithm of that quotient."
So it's -0.014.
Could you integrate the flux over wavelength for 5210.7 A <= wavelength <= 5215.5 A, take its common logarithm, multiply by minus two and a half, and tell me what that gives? -5.66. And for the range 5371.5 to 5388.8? -7.11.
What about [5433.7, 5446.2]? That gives -6.84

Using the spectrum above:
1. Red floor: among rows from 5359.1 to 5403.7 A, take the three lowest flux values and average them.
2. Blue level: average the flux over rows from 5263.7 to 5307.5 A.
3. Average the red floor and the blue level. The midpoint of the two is 37.7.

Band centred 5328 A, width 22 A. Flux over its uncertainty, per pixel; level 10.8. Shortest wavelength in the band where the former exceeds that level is 5318.55 A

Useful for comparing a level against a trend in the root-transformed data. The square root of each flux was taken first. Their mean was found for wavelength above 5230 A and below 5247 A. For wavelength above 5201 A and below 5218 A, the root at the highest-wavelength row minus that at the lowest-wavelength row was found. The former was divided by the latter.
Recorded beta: 18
